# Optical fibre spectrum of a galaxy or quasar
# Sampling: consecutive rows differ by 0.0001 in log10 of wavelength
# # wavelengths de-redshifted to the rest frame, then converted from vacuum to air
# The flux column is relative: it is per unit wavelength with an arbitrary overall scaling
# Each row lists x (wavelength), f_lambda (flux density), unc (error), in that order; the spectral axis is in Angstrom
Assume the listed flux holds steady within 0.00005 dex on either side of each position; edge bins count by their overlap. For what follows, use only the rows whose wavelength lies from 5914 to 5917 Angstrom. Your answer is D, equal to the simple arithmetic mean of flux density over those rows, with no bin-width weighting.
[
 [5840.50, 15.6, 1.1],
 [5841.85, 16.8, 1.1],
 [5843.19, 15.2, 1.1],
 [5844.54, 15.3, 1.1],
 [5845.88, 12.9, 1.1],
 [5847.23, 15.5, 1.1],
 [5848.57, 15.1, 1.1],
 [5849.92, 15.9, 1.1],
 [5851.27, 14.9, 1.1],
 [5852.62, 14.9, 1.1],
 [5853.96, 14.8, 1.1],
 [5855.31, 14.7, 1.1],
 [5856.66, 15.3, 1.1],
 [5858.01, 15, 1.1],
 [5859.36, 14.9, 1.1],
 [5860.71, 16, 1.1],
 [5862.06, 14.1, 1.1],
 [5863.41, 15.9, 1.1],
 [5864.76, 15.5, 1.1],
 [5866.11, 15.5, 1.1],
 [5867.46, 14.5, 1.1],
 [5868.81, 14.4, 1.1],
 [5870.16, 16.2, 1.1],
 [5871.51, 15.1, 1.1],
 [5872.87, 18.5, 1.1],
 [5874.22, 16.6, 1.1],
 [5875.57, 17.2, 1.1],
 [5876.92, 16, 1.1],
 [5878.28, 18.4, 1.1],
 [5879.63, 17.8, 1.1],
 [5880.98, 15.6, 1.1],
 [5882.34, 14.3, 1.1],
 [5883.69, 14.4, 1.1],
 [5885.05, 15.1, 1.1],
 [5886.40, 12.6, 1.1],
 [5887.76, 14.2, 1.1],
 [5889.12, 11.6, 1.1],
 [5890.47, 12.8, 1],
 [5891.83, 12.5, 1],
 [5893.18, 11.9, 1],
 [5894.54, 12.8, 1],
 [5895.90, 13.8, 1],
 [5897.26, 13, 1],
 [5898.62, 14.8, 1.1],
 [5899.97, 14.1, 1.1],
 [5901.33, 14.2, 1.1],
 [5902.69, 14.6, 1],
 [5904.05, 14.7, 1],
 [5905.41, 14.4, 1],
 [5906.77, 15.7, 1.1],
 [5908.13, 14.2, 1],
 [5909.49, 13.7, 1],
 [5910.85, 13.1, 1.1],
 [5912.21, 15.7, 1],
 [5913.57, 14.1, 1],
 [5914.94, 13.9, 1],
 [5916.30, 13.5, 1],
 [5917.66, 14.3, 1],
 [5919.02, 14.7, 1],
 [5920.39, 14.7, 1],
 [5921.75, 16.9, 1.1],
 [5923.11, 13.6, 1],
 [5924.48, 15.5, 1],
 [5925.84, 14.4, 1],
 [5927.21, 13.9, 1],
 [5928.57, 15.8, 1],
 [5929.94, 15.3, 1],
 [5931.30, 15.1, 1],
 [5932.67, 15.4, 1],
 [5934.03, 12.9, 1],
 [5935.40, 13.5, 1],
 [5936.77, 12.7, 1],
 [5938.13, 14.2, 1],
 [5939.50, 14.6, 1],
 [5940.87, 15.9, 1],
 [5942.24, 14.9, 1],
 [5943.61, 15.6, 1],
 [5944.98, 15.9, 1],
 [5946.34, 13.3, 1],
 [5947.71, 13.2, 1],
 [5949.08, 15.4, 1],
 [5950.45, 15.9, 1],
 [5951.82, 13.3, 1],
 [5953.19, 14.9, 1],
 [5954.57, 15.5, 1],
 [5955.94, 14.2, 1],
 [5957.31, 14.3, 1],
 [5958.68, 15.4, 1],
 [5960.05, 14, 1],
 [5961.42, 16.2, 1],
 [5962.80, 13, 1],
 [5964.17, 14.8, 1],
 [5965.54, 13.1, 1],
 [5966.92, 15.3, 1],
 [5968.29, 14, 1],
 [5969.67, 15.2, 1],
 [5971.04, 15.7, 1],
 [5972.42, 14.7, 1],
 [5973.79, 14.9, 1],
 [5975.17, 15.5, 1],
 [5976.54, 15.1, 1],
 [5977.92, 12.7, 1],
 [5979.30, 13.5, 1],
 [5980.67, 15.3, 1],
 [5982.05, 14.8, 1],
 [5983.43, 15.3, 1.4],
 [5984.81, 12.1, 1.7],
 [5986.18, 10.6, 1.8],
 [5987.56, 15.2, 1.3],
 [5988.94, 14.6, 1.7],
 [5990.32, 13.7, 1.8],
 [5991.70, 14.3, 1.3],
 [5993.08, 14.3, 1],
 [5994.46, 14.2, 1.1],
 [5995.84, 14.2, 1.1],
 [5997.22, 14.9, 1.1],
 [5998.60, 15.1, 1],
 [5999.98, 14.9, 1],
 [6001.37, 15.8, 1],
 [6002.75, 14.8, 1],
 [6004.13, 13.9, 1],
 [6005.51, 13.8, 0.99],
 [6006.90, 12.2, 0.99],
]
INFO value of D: 13.7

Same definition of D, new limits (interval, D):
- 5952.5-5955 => 15.2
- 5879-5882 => 16.7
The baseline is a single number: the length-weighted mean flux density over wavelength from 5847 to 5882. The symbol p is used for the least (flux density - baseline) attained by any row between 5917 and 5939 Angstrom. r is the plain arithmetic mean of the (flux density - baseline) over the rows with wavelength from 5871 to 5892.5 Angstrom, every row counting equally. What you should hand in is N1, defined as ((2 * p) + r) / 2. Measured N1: -3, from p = -3.0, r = -0.53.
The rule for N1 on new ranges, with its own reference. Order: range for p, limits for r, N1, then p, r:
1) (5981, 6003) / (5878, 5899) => -6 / -5.1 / -1.59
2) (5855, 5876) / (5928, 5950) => -2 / -1.6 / -1.09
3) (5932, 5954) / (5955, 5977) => -3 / -3.0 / -0.98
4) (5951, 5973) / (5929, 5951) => -3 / -2.7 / -1.08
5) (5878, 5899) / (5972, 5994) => -5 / -4.1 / -1.53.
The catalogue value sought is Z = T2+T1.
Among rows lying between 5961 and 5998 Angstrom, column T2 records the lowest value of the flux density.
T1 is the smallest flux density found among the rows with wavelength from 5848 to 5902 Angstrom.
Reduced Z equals 22.2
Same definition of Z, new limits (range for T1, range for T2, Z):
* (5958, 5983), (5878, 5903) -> 24.3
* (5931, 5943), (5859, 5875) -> 26.8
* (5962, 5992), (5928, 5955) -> 23.3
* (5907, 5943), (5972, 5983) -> 25.4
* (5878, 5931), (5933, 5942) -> 24.3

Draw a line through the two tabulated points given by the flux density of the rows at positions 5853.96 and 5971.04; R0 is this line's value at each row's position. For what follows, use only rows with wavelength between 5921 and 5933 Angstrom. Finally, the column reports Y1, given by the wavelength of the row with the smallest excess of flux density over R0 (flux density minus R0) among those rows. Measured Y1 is 5923.11 Angstrom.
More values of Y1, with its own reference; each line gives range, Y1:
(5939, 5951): 5947.71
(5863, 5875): 5868.81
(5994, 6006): 6005.51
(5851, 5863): 5862.06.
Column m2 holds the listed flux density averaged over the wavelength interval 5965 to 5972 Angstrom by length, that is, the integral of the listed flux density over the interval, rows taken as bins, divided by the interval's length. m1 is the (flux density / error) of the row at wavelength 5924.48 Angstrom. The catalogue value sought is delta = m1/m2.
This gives 1.06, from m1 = 15.5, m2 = 14.7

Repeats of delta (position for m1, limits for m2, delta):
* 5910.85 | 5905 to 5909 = 0.81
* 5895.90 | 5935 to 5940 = 1.00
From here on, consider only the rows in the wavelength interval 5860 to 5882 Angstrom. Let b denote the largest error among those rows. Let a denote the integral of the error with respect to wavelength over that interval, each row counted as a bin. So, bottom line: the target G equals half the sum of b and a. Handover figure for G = 12.7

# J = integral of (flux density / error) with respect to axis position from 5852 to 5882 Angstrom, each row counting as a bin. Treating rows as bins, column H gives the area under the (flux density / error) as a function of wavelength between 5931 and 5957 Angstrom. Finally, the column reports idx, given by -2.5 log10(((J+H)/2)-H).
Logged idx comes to -3.5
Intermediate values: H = 378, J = 430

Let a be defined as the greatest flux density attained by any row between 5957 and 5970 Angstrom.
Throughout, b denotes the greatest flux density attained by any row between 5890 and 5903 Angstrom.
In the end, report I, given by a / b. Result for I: 1.09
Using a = 16.2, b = 14.8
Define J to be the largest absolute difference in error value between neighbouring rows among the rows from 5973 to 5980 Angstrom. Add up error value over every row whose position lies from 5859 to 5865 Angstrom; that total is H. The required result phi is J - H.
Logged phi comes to -5.50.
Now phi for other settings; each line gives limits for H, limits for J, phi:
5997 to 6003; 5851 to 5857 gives -5.10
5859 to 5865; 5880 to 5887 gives -5.50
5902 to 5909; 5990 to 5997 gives -4.60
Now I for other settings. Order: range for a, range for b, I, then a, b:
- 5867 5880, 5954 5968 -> 1.14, 18.5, 16.2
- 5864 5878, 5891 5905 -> 1.25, 18.5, 14.8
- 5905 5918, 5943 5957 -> 0.99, 15.7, 15.9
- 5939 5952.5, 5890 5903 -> 1.07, 15.9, 14.8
